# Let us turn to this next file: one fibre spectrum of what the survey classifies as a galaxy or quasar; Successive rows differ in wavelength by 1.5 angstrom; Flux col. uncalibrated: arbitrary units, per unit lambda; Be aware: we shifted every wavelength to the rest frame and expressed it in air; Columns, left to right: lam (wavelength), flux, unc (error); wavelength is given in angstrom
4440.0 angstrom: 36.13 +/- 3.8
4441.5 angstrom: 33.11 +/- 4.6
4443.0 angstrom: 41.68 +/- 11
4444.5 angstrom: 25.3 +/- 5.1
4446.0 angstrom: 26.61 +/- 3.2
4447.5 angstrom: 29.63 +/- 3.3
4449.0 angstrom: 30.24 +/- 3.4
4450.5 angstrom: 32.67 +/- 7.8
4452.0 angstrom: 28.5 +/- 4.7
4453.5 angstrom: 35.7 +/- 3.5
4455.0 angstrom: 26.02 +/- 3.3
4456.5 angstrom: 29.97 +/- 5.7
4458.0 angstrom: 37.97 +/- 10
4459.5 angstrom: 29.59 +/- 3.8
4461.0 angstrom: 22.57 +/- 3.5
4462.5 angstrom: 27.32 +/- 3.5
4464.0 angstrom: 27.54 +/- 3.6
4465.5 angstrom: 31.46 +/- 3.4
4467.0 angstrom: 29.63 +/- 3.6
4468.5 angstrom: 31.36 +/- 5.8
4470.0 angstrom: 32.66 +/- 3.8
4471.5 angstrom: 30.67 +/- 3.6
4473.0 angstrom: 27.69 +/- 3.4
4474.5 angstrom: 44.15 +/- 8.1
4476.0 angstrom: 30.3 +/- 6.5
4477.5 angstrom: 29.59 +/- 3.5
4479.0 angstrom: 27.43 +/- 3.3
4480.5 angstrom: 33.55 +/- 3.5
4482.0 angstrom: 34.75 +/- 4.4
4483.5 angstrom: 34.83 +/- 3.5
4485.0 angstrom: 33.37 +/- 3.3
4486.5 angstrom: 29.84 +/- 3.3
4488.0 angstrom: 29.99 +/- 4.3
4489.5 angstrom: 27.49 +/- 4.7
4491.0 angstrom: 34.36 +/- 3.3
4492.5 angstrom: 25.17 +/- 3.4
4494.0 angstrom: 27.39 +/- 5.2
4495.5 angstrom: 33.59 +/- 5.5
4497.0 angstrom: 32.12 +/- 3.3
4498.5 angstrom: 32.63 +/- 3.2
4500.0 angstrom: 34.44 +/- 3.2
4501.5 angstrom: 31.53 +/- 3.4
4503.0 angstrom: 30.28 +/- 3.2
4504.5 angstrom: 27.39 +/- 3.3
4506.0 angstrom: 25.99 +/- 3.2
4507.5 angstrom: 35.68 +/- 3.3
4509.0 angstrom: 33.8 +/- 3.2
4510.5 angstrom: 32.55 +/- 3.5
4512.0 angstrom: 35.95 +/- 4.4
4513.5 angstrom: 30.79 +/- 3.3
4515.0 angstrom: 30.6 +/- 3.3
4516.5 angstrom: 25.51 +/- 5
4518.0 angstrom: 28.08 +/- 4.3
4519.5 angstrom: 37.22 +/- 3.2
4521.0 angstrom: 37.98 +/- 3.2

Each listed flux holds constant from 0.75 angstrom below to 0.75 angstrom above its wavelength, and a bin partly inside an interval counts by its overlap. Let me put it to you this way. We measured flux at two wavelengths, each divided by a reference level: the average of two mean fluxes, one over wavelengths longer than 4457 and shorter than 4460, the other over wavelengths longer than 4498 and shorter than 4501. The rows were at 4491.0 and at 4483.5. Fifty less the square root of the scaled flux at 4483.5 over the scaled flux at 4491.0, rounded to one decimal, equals 49.0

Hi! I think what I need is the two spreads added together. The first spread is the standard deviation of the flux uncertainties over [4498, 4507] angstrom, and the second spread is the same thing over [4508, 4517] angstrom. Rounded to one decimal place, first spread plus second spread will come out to 0.8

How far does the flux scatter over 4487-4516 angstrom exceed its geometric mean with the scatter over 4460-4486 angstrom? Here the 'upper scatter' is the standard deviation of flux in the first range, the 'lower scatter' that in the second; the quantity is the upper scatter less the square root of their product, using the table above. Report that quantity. -0.6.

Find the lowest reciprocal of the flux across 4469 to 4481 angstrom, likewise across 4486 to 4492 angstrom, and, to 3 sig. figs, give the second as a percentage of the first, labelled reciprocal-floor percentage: 128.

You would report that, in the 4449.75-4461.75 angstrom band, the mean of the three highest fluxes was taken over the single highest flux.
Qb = 0.93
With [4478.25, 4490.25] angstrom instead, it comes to 0.99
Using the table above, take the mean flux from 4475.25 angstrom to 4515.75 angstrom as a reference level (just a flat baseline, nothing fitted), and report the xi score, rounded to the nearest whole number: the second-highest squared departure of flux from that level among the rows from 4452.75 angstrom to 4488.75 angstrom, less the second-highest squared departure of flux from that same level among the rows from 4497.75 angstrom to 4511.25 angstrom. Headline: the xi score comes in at 57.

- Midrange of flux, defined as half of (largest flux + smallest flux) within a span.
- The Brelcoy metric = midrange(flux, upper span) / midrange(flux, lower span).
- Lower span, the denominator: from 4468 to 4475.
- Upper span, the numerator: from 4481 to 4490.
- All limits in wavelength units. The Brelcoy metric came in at 0.87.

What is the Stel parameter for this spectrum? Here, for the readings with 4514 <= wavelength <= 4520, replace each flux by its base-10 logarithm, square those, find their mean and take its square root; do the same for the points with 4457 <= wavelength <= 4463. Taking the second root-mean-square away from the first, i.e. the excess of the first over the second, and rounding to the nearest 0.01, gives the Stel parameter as 0.02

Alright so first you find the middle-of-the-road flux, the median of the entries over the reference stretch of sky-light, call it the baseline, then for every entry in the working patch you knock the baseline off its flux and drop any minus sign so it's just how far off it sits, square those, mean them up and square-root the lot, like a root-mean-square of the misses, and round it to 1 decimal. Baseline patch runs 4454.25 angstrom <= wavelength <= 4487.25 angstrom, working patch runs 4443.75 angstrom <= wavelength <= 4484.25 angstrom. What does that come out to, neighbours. 4.3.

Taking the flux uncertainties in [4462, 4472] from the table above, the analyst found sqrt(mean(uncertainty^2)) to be 3.98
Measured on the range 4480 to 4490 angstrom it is 3.90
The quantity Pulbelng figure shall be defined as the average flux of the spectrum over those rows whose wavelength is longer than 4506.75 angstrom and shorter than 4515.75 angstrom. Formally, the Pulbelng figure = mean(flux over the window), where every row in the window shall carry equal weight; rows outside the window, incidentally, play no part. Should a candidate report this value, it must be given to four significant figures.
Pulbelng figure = 33.23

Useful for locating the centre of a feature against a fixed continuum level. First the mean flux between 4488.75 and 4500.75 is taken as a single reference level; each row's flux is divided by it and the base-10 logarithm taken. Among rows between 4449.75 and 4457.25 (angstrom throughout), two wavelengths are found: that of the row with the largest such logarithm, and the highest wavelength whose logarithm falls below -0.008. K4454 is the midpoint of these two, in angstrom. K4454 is 4455.0 angstrom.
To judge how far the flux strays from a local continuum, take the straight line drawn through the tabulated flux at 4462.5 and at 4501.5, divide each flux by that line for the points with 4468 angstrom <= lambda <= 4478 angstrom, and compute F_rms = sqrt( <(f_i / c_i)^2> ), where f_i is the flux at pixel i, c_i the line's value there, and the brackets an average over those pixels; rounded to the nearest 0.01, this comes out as 1.15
